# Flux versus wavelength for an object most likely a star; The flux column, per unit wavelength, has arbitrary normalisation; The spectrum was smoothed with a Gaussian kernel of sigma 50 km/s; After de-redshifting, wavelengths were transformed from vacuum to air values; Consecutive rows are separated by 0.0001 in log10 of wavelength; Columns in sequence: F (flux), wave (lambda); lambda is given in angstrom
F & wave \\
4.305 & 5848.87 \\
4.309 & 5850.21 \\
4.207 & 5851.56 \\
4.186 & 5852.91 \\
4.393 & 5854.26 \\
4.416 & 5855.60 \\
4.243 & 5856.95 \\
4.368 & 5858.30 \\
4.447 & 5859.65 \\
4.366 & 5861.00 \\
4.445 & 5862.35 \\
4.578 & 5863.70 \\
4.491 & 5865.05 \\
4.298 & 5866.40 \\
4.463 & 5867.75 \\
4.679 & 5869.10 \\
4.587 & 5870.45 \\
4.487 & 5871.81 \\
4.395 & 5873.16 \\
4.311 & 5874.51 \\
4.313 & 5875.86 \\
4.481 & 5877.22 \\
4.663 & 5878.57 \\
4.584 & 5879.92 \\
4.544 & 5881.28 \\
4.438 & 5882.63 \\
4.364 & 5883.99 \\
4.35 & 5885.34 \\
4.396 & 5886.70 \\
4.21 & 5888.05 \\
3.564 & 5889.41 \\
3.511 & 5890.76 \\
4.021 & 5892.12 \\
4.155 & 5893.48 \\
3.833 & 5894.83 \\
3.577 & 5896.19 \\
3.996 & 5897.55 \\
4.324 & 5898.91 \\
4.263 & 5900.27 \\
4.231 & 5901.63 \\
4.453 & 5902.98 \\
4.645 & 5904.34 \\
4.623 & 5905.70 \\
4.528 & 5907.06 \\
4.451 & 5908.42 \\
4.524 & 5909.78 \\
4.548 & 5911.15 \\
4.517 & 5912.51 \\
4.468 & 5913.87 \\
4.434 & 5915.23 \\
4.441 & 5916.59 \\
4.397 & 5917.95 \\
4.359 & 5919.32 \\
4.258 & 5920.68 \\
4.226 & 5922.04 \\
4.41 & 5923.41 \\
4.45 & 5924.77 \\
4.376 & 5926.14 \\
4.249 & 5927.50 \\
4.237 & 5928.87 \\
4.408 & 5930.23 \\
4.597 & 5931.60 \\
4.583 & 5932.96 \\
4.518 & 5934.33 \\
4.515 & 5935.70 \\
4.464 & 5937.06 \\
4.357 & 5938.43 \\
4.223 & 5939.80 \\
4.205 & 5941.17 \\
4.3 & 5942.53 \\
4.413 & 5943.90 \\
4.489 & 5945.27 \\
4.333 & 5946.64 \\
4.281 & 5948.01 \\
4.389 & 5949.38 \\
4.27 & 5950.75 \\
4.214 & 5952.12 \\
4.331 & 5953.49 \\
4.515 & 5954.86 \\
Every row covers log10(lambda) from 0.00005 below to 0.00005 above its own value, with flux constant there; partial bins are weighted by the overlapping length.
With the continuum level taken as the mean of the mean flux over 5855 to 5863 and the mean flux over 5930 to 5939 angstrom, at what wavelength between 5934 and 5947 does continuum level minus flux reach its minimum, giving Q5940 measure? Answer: 5934.33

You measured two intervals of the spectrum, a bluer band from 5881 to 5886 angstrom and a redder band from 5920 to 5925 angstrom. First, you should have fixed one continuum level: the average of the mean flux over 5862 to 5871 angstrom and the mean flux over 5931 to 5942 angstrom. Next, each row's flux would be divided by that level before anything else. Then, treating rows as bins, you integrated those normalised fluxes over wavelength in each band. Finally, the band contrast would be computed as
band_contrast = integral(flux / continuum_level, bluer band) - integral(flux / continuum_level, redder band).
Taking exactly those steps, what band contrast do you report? 0.1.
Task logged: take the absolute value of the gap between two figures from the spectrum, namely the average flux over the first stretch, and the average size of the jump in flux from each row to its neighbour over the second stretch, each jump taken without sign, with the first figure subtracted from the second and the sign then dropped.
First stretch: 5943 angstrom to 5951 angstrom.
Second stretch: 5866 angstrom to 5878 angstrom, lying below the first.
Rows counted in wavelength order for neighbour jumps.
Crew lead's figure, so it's 4.25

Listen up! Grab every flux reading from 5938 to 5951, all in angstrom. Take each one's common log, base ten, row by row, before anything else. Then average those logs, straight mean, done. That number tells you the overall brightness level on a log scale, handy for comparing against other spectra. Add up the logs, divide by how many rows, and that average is 0.636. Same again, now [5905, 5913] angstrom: 0.656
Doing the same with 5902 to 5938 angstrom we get 0.648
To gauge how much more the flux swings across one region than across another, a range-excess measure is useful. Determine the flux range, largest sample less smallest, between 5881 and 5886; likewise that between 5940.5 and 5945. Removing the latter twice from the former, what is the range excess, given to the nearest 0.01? -0.22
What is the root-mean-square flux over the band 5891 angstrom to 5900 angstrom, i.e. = 3.99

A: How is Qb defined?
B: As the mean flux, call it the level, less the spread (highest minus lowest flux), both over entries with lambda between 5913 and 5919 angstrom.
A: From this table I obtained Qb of 4.36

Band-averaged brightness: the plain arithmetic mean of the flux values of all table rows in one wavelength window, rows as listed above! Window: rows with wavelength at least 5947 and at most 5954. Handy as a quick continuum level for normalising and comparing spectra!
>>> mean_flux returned 4.30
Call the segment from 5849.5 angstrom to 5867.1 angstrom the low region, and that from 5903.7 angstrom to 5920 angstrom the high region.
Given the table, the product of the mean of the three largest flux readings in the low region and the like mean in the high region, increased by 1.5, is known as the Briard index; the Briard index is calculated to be 22.2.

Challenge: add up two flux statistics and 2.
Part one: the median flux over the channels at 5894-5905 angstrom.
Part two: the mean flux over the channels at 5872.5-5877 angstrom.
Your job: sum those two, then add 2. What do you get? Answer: 10.6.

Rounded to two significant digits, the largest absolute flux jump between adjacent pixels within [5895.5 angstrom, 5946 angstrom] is 0.42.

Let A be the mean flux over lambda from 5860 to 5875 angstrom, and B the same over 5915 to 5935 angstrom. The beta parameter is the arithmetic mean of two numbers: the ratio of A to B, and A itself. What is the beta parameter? 2.74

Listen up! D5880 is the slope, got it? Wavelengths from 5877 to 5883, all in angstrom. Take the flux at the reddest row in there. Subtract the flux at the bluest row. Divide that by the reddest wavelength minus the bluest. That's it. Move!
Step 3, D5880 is -0.01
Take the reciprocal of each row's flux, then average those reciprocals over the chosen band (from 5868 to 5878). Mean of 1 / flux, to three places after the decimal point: 0.224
